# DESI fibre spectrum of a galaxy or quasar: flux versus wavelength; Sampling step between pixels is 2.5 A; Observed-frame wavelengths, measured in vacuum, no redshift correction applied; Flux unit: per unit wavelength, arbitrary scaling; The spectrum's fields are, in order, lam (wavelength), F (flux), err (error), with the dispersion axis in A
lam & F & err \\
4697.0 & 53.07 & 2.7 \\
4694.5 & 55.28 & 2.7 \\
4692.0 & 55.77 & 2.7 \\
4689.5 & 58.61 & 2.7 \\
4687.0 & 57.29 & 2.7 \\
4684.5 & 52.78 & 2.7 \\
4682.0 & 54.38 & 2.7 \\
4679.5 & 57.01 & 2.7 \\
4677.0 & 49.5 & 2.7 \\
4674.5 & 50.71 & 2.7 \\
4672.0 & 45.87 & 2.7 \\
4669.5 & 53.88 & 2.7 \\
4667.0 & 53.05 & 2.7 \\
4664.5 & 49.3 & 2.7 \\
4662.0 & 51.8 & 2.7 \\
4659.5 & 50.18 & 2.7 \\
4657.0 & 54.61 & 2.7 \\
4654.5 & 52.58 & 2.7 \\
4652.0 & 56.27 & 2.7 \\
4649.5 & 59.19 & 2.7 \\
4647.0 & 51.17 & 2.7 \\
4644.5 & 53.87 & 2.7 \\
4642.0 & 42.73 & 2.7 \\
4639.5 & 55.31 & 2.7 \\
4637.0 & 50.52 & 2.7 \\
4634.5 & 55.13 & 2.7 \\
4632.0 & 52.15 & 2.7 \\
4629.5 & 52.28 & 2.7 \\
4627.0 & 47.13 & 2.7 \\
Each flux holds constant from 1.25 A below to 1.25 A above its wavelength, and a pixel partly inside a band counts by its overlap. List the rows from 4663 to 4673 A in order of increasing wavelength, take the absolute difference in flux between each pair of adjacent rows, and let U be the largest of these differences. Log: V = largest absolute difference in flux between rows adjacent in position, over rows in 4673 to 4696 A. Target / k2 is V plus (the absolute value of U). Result 16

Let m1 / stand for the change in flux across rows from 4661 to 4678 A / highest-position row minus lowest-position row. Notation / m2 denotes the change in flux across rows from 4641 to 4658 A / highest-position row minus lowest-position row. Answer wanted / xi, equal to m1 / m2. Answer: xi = -0.2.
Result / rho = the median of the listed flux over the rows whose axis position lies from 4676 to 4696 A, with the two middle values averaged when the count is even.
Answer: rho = 56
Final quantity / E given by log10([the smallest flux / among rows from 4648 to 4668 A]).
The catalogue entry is 1.69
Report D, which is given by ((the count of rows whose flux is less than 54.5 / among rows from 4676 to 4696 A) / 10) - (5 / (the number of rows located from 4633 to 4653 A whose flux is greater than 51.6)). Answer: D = -0.7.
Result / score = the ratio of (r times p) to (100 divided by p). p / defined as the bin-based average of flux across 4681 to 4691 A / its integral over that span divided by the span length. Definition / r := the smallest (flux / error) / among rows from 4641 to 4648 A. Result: 493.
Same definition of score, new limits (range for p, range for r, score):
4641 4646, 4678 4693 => 464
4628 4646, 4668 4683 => 453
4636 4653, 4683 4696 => 543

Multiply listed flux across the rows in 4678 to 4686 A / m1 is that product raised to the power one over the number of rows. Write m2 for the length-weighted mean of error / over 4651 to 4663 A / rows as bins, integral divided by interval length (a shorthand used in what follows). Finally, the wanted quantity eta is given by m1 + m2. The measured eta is 57.4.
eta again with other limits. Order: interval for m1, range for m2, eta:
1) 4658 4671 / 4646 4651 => 54.3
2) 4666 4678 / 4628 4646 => 53.2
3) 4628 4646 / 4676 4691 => 54.2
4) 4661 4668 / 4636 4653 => 54.1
